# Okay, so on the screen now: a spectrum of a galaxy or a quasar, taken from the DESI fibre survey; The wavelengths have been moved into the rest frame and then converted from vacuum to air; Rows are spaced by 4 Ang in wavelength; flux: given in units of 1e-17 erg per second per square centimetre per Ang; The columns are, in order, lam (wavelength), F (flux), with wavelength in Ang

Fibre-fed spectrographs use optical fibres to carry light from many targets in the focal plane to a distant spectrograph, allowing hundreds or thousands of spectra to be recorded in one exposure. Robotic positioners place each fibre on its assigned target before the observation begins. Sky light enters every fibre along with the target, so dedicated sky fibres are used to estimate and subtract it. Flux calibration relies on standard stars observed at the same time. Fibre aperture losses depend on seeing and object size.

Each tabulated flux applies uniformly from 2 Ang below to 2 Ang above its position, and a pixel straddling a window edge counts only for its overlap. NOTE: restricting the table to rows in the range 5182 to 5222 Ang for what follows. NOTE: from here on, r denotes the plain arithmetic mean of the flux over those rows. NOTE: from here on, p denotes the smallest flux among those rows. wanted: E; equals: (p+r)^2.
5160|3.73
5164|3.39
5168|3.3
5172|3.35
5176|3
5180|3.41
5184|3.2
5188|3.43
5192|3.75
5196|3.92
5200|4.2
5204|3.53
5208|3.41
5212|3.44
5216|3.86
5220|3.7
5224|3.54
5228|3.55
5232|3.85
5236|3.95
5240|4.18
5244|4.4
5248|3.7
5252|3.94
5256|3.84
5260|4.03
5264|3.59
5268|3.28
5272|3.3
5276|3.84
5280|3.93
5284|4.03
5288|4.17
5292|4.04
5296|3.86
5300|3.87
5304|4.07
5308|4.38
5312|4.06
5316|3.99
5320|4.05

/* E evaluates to 47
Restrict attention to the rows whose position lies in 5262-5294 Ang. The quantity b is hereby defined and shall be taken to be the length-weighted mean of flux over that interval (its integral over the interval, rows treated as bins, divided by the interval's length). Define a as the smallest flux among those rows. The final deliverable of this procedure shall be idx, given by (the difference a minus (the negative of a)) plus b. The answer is 10.3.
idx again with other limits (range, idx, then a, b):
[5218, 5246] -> 11.0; 3.54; 3.88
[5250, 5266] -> 11.0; 3.59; 3.85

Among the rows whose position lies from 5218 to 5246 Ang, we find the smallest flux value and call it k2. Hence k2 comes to 3.54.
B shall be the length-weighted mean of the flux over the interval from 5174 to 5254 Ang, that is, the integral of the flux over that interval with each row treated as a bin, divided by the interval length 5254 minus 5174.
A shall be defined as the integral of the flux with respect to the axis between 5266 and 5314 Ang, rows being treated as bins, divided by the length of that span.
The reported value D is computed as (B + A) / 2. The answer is 3.80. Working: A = 3.90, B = 3.70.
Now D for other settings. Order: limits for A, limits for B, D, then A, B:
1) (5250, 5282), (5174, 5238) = 3.66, 3.72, 3.61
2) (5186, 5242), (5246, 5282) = 3.73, 3.74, 3.72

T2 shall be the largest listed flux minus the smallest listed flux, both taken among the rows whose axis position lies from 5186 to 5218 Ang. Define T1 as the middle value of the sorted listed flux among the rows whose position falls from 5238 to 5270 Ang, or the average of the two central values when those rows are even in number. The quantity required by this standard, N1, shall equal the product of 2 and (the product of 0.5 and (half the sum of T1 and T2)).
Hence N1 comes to 2.34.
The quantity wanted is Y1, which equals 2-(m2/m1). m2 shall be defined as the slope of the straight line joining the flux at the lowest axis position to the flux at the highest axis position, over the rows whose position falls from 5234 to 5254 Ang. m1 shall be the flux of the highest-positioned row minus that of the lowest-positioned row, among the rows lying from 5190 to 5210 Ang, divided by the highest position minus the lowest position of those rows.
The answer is 2.0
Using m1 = -0.02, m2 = -0.001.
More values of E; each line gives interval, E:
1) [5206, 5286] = 50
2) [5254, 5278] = 48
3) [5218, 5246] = 55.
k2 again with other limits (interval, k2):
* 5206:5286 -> 3.28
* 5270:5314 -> 3.3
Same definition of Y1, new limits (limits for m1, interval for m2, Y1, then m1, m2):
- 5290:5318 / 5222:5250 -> 5.2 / 0.00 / 0.007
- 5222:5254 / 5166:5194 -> 0.7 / 0.01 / 0.019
